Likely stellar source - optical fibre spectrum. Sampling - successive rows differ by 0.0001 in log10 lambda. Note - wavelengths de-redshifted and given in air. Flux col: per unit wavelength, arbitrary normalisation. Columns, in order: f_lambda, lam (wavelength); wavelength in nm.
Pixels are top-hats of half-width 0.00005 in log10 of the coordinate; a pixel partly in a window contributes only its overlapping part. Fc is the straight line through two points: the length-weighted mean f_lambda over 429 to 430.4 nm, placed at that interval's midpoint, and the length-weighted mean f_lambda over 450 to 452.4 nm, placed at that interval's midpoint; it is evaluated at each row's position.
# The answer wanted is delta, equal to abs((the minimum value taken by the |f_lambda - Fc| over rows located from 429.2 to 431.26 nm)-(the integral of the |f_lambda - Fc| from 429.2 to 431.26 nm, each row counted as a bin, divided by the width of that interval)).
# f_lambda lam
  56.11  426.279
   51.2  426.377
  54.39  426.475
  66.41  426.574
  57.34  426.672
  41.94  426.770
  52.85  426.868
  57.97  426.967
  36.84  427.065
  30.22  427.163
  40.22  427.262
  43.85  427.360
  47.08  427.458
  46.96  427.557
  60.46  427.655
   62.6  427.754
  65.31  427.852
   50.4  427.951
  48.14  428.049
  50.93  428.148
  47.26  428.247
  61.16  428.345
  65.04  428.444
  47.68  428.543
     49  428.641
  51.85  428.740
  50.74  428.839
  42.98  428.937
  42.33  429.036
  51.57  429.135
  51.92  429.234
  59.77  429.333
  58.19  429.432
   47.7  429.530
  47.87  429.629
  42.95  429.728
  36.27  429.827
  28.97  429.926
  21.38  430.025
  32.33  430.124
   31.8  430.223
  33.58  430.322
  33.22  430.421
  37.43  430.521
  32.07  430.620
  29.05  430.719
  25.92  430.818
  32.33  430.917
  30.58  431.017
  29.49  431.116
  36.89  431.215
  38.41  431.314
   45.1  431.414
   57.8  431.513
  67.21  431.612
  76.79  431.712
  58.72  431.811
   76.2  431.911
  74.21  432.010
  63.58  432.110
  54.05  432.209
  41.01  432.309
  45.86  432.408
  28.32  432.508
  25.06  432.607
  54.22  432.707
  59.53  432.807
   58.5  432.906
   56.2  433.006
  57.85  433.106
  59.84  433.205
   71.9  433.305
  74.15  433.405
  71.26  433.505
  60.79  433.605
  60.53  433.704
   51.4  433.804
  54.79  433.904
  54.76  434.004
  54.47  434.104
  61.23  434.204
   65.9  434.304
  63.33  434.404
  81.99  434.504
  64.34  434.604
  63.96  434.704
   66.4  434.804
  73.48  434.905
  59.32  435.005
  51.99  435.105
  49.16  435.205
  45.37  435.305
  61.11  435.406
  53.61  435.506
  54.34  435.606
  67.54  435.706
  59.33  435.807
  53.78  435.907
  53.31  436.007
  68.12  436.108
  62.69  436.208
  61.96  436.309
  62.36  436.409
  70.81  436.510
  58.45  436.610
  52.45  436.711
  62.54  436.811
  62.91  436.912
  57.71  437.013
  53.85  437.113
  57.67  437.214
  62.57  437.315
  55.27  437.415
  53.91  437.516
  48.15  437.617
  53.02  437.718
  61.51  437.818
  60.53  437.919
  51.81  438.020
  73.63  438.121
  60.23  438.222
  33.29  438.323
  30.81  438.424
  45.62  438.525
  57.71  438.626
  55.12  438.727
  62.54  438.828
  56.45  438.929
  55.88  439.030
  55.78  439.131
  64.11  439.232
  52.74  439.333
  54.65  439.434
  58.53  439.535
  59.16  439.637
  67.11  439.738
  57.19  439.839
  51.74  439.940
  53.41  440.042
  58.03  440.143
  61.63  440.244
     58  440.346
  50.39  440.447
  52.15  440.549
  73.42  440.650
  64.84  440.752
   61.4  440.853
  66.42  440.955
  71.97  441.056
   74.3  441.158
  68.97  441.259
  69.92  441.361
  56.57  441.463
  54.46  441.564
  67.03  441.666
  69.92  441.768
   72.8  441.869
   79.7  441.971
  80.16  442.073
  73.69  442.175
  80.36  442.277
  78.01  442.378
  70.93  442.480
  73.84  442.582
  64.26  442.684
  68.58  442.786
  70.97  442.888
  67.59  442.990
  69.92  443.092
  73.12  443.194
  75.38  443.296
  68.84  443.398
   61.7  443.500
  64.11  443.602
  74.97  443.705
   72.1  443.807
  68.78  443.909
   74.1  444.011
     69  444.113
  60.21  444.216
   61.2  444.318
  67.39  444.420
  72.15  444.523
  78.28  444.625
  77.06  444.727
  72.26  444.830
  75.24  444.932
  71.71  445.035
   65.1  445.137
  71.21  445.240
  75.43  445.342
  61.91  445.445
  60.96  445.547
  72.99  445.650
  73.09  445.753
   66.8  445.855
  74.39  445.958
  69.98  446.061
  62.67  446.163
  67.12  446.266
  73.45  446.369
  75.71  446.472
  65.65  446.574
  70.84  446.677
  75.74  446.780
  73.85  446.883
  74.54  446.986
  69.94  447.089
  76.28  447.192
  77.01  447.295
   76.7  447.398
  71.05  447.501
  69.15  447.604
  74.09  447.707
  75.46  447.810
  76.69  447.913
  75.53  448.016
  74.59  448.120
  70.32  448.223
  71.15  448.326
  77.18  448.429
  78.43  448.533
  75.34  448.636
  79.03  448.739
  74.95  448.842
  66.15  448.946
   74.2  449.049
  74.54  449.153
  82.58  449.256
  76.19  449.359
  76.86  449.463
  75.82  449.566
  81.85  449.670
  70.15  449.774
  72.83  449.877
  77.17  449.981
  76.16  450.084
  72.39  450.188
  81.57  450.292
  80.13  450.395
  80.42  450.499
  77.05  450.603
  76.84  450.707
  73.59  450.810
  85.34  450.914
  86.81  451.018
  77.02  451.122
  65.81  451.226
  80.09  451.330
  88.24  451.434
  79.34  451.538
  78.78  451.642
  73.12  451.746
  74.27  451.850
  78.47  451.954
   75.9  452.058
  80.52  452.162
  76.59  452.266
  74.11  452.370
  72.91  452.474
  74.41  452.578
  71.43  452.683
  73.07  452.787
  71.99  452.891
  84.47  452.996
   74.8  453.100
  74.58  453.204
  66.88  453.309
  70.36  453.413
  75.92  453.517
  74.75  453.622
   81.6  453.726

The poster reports 10.0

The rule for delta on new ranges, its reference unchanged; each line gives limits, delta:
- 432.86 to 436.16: 10.4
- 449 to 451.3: 3.5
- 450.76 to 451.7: 5.1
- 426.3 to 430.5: 11.8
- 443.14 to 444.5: 4.6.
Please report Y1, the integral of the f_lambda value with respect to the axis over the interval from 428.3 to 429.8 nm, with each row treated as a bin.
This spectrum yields 77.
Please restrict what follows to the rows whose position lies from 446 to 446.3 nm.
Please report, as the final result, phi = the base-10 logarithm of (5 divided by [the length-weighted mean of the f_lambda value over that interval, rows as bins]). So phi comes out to -1.13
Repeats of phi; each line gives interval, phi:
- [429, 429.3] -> -0.99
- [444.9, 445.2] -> -1.15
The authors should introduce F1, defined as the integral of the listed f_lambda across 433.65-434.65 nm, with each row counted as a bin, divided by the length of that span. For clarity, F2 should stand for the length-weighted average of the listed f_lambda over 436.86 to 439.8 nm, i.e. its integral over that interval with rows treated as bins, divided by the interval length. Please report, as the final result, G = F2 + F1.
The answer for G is 117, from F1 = 61.3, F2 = 56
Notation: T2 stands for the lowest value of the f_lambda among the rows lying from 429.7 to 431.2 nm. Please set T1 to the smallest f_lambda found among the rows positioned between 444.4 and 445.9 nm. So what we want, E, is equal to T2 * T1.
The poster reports 1303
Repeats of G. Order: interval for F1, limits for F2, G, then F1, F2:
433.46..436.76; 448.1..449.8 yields 136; 60.4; 75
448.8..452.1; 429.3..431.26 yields 113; 77.0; 36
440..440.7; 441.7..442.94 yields 132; 58.2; 74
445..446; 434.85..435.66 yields 125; 69.3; 56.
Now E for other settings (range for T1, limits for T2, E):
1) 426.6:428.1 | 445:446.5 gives 1842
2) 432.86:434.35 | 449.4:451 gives 3606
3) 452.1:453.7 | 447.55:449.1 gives 4424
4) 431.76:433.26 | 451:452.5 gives 1649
